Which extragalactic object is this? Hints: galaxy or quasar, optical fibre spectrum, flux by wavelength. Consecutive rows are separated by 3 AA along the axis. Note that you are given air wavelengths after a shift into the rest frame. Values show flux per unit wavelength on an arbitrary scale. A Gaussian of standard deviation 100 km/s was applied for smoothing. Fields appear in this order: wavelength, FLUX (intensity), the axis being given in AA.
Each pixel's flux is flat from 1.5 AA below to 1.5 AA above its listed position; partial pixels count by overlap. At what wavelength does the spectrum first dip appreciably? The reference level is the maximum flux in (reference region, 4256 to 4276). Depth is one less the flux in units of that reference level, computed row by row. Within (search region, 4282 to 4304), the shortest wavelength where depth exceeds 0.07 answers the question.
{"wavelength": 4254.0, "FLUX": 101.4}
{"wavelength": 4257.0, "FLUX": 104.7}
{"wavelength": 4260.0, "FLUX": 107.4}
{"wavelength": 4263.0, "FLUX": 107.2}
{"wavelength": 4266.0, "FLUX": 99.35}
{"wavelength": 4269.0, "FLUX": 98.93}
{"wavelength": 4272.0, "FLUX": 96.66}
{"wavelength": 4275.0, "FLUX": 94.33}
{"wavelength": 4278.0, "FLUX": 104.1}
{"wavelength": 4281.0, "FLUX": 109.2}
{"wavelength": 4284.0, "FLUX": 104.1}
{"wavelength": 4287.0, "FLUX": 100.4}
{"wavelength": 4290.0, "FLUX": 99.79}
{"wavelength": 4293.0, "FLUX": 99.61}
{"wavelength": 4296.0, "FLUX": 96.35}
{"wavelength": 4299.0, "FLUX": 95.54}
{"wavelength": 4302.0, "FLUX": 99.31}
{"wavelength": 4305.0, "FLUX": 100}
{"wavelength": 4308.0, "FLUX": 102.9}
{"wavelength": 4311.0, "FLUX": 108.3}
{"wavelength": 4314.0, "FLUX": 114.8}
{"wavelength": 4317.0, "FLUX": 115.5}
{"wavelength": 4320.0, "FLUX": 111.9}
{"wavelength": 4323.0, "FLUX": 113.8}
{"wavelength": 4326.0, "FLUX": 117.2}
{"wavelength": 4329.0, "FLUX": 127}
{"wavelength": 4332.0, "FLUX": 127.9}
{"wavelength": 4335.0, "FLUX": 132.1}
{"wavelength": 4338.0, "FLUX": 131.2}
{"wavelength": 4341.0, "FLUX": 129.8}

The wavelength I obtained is 4290.0 AA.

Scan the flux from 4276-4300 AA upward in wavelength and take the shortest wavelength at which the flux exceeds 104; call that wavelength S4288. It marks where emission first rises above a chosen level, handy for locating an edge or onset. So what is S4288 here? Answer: 4278.0 AA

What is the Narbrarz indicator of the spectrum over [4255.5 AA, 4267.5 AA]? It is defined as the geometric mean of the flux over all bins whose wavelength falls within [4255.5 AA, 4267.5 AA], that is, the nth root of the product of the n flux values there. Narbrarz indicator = 105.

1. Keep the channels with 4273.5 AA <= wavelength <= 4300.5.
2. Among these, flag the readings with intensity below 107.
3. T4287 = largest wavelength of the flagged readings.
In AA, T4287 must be 4299.0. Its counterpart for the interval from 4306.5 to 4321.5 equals 4308.0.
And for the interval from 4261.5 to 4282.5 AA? 4278.0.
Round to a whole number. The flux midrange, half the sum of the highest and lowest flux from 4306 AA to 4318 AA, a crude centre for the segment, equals 109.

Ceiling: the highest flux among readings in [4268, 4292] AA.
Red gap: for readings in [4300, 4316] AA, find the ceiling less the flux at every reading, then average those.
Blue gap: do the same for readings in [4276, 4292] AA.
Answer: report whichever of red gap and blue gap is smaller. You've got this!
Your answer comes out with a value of 4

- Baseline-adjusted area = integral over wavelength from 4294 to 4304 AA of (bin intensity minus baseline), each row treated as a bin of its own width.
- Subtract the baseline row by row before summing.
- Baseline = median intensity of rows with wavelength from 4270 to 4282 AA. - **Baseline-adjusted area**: -30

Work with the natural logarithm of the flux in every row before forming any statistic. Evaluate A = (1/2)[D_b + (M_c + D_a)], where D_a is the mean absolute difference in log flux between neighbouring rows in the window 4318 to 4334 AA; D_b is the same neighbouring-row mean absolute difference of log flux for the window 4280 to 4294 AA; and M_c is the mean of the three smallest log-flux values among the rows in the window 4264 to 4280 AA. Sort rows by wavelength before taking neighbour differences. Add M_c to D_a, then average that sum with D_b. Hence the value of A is 2.31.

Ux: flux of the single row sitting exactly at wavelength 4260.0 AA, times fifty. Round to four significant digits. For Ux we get 5370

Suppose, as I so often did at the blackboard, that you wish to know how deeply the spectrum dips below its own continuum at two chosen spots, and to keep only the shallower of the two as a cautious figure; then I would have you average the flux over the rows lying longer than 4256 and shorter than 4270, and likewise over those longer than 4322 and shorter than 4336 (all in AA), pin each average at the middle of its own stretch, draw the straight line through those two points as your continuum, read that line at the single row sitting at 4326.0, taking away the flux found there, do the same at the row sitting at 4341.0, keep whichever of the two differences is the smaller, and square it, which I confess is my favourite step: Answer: 6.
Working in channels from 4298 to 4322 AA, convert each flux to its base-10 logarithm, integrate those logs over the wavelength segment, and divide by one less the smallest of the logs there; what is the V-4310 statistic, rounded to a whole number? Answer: -50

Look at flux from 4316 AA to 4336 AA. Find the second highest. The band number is 127.9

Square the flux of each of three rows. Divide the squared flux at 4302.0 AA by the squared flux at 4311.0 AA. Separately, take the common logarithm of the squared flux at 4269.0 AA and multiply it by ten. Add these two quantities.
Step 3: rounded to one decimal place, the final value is 40.7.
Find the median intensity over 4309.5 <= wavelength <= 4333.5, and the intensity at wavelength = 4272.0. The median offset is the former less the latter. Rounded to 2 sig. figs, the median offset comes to 18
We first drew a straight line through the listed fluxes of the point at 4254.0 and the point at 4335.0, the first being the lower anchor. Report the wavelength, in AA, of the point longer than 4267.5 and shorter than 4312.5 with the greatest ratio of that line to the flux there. 4299.0 AA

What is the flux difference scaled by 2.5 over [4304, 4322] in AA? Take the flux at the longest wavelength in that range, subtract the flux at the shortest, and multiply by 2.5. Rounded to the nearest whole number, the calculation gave 30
